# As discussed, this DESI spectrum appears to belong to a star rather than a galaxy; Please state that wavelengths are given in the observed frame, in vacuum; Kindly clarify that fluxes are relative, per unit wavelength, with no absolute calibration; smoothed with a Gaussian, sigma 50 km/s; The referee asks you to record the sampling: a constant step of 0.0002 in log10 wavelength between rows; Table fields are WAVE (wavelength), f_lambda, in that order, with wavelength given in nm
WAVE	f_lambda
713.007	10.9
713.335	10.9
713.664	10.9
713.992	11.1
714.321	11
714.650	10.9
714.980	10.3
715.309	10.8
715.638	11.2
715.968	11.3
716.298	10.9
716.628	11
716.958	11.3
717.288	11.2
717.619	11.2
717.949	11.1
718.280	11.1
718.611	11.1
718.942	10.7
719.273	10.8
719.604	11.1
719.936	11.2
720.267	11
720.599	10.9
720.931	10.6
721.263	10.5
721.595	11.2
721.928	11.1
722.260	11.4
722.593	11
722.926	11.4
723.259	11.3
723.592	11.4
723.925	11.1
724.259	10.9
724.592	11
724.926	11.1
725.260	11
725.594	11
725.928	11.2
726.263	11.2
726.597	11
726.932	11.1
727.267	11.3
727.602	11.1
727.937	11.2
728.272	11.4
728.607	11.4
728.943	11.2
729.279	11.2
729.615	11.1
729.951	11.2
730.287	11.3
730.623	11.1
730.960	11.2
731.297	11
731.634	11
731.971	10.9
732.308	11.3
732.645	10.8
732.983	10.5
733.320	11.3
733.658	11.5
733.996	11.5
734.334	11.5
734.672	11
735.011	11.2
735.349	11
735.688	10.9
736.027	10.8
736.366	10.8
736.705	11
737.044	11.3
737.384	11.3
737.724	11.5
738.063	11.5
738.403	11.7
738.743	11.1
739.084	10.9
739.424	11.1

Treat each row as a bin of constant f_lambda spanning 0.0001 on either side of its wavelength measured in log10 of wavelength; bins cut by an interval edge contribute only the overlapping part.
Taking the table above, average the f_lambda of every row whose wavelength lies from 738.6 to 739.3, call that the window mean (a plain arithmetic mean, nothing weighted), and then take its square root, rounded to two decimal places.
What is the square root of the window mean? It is 3.32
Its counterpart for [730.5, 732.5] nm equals 3.33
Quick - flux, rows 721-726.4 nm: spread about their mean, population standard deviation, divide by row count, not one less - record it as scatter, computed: 0.22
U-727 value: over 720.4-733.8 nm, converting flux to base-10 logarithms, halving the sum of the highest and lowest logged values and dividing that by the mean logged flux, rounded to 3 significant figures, 0.996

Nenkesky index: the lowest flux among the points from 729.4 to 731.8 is 11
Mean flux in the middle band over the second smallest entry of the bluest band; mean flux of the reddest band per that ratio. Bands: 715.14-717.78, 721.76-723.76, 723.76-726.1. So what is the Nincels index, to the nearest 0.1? 10.7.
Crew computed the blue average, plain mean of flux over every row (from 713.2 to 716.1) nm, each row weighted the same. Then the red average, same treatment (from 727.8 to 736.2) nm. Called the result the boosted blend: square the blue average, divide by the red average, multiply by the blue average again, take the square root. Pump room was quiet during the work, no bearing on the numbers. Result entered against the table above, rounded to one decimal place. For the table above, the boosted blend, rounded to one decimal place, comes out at 10.8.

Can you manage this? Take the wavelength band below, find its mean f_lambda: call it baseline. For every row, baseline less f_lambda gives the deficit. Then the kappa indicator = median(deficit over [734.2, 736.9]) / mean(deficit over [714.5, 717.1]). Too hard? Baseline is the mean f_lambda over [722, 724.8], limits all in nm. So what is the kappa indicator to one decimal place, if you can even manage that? 0.8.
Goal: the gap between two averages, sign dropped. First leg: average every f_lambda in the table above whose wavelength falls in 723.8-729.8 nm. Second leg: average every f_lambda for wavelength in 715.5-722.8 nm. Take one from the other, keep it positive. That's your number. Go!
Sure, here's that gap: 0.098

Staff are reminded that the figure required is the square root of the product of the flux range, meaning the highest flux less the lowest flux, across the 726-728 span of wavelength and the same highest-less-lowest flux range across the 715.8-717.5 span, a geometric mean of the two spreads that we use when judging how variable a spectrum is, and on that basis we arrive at 0.346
